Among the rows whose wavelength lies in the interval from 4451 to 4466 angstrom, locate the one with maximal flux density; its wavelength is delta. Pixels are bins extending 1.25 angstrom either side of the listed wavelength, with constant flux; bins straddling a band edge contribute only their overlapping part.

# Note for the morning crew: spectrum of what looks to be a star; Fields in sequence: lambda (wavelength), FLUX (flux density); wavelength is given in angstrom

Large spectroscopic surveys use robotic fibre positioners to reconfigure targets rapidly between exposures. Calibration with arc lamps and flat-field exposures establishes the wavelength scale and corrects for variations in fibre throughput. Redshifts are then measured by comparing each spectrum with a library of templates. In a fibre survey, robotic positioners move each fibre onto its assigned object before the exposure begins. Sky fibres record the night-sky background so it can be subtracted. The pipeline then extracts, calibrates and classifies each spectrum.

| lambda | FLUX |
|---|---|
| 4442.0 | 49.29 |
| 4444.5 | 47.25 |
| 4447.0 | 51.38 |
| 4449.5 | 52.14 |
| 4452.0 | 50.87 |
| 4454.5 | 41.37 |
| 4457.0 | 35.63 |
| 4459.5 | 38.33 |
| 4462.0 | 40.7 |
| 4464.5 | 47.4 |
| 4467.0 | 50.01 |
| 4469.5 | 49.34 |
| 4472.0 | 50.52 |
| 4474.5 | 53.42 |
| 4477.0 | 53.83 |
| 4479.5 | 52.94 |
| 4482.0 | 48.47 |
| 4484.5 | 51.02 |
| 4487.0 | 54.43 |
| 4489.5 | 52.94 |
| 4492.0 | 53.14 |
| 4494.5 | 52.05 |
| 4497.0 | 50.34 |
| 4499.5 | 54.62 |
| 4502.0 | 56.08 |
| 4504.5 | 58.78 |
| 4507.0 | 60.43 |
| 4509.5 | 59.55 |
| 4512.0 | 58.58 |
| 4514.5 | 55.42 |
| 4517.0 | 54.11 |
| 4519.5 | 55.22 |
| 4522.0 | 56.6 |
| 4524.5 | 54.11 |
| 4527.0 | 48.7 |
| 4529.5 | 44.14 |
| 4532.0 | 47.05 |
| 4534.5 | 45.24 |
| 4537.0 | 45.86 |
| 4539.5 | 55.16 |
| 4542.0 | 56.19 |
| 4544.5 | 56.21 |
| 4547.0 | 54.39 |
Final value 4452.0 angstrom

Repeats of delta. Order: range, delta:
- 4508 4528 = 4509.5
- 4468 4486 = 4477.0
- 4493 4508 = 4507.0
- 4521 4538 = 4522.0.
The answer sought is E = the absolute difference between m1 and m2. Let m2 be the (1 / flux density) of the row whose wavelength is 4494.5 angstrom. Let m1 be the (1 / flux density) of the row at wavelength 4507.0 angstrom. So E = 0.0027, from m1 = 0.0165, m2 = 0.019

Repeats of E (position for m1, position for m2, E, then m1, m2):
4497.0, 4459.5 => 0.0062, 0.0199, 0.026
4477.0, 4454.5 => 0.0056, 0.0186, 0.024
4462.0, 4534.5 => 0.0025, 0.0246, 0.022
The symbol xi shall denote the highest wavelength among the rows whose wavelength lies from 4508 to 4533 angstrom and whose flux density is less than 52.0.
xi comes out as 4532.0 angstrom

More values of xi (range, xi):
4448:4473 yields 4472.0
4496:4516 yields 4497.0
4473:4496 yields 4484.5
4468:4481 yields 4472.0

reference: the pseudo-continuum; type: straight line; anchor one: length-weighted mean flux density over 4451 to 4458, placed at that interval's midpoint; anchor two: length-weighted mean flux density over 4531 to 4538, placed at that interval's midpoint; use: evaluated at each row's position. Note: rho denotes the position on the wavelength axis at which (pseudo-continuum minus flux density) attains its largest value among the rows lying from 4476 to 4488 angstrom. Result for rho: 4482.0 angstrom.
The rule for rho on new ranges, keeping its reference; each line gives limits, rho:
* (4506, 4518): 4517.0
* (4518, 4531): 4529.5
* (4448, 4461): 4457.0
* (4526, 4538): 4529.5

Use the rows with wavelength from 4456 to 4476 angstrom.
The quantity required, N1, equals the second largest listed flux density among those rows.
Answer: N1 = 50.52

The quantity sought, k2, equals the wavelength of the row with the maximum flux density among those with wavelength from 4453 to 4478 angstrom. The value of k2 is 4477.0 angstrom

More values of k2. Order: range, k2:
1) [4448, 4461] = 4449.5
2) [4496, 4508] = 4507.0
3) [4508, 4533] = 4509.5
